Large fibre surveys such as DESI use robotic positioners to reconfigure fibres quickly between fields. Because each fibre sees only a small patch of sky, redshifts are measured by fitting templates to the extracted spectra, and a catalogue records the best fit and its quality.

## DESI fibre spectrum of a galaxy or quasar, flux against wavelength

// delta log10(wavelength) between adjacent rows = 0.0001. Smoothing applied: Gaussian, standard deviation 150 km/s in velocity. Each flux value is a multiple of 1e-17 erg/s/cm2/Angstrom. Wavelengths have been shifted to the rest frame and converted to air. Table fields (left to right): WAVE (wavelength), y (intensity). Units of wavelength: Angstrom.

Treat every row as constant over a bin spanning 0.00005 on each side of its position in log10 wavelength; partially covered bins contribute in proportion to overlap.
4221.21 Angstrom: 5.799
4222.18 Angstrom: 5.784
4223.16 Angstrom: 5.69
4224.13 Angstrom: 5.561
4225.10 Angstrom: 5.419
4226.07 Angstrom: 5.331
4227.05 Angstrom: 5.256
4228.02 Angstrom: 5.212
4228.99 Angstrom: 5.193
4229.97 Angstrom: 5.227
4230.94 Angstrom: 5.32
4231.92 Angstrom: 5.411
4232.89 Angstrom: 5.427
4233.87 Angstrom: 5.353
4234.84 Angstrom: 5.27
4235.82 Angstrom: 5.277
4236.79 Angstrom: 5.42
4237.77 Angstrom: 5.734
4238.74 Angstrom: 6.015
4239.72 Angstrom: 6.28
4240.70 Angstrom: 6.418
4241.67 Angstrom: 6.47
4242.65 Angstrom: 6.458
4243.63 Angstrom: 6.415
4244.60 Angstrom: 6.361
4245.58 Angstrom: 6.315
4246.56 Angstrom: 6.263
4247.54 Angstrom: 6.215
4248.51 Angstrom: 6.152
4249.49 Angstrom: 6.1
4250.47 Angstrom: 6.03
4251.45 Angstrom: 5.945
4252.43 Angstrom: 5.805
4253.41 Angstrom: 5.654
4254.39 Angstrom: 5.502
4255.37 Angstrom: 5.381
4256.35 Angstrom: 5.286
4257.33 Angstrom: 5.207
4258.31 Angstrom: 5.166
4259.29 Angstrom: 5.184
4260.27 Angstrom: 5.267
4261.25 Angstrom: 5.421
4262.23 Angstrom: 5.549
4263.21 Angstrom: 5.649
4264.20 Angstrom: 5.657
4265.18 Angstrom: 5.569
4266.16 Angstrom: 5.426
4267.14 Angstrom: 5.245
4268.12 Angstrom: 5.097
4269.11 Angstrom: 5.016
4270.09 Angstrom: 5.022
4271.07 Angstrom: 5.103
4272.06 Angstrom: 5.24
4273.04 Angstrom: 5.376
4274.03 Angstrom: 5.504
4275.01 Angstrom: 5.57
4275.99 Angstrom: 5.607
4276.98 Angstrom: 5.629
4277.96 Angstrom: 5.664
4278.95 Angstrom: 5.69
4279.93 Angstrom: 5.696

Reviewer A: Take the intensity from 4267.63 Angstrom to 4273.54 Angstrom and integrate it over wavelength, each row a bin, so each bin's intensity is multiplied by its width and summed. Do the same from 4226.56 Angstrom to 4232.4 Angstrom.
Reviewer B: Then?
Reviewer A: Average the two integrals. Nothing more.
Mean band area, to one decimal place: 30.6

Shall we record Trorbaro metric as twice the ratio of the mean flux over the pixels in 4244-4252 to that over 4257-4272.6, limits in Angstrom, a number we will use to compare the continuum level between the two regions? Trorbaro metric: 2.33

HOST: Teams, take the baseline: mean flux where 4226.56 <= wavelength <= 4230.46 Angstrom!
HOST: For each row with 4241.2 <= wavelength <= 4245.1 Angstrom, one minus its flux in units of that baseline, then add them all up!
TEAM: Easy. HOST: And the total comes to -0.92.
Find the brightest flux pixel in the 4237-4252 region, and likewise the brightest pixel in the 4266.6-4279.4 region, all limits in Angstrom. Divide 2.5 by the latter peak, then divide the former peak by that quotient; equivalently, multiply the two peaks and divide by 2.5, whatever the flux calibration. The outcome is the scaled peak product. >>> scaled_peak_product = 14.73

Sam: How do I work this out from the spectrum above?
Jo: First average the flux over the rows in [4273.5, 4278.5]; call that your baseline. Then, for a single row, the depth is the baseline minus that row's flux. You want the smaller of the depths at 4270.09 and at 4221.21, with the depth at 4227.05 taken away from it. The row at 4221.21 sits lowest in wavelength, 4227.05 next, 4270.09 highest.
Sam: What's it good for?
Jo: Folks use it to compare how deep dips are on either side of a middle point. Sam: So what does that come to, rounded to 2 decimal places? -0.54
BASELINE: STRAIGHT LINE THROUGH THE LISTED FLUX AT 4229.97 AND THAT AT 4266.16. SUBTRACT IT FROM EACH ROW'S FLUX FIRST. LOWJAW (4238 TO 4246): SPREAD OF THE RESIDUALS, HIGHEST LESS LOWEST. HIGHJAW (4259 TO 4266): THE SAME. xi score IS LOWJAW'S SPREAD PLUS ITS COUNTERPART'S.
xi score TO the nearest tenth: 0.9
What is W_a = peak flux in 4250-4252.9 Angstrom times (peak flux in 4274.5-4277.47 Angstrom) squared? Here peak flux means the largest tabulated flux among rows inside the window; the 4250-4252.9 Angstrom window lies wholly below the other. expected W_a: 191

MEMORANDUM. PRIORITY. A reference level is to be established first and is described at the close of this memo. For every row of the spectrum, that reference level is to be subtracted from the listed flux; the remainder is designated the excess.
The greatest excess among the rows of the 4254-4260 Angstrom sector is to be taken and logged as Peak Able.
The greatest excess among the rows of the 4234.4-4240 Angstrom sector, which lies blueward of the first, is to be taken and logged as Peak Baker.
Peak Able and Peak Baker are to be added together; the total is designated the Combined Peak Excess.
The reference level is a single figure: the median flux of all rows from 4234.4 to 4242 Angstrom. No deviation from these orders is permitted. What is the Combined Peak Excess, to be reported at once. 0.0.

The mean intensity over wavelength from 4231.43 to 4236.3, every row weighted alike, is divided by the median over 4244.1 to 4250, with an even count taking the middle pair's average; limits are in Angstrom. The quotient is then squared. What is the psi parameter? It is 0.7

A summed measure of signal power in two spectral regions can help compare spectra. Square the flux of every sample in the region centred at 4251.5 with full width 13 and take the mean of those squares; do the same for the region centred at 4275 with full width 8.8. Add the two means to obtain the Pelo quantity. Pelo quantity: 64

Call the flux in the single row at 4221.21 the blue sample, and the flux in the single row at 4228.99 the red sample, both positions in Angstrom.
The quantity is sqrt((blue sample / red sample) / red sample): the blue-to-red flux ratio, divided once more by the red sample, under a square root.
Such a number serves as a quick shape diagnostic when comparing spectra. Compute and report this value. 0.464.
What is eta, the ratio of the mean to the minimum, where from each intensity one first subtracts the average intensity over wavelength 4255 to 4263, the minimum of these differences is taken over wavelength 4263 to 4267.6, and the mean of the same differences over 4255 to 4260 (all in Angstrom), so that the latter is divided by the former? 1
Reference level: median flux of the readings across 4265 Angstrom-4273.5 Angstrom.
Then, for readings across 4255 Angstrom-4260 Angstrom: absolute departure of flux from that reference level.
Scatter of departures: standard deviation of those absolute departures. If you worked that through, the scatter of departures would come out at 0.04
